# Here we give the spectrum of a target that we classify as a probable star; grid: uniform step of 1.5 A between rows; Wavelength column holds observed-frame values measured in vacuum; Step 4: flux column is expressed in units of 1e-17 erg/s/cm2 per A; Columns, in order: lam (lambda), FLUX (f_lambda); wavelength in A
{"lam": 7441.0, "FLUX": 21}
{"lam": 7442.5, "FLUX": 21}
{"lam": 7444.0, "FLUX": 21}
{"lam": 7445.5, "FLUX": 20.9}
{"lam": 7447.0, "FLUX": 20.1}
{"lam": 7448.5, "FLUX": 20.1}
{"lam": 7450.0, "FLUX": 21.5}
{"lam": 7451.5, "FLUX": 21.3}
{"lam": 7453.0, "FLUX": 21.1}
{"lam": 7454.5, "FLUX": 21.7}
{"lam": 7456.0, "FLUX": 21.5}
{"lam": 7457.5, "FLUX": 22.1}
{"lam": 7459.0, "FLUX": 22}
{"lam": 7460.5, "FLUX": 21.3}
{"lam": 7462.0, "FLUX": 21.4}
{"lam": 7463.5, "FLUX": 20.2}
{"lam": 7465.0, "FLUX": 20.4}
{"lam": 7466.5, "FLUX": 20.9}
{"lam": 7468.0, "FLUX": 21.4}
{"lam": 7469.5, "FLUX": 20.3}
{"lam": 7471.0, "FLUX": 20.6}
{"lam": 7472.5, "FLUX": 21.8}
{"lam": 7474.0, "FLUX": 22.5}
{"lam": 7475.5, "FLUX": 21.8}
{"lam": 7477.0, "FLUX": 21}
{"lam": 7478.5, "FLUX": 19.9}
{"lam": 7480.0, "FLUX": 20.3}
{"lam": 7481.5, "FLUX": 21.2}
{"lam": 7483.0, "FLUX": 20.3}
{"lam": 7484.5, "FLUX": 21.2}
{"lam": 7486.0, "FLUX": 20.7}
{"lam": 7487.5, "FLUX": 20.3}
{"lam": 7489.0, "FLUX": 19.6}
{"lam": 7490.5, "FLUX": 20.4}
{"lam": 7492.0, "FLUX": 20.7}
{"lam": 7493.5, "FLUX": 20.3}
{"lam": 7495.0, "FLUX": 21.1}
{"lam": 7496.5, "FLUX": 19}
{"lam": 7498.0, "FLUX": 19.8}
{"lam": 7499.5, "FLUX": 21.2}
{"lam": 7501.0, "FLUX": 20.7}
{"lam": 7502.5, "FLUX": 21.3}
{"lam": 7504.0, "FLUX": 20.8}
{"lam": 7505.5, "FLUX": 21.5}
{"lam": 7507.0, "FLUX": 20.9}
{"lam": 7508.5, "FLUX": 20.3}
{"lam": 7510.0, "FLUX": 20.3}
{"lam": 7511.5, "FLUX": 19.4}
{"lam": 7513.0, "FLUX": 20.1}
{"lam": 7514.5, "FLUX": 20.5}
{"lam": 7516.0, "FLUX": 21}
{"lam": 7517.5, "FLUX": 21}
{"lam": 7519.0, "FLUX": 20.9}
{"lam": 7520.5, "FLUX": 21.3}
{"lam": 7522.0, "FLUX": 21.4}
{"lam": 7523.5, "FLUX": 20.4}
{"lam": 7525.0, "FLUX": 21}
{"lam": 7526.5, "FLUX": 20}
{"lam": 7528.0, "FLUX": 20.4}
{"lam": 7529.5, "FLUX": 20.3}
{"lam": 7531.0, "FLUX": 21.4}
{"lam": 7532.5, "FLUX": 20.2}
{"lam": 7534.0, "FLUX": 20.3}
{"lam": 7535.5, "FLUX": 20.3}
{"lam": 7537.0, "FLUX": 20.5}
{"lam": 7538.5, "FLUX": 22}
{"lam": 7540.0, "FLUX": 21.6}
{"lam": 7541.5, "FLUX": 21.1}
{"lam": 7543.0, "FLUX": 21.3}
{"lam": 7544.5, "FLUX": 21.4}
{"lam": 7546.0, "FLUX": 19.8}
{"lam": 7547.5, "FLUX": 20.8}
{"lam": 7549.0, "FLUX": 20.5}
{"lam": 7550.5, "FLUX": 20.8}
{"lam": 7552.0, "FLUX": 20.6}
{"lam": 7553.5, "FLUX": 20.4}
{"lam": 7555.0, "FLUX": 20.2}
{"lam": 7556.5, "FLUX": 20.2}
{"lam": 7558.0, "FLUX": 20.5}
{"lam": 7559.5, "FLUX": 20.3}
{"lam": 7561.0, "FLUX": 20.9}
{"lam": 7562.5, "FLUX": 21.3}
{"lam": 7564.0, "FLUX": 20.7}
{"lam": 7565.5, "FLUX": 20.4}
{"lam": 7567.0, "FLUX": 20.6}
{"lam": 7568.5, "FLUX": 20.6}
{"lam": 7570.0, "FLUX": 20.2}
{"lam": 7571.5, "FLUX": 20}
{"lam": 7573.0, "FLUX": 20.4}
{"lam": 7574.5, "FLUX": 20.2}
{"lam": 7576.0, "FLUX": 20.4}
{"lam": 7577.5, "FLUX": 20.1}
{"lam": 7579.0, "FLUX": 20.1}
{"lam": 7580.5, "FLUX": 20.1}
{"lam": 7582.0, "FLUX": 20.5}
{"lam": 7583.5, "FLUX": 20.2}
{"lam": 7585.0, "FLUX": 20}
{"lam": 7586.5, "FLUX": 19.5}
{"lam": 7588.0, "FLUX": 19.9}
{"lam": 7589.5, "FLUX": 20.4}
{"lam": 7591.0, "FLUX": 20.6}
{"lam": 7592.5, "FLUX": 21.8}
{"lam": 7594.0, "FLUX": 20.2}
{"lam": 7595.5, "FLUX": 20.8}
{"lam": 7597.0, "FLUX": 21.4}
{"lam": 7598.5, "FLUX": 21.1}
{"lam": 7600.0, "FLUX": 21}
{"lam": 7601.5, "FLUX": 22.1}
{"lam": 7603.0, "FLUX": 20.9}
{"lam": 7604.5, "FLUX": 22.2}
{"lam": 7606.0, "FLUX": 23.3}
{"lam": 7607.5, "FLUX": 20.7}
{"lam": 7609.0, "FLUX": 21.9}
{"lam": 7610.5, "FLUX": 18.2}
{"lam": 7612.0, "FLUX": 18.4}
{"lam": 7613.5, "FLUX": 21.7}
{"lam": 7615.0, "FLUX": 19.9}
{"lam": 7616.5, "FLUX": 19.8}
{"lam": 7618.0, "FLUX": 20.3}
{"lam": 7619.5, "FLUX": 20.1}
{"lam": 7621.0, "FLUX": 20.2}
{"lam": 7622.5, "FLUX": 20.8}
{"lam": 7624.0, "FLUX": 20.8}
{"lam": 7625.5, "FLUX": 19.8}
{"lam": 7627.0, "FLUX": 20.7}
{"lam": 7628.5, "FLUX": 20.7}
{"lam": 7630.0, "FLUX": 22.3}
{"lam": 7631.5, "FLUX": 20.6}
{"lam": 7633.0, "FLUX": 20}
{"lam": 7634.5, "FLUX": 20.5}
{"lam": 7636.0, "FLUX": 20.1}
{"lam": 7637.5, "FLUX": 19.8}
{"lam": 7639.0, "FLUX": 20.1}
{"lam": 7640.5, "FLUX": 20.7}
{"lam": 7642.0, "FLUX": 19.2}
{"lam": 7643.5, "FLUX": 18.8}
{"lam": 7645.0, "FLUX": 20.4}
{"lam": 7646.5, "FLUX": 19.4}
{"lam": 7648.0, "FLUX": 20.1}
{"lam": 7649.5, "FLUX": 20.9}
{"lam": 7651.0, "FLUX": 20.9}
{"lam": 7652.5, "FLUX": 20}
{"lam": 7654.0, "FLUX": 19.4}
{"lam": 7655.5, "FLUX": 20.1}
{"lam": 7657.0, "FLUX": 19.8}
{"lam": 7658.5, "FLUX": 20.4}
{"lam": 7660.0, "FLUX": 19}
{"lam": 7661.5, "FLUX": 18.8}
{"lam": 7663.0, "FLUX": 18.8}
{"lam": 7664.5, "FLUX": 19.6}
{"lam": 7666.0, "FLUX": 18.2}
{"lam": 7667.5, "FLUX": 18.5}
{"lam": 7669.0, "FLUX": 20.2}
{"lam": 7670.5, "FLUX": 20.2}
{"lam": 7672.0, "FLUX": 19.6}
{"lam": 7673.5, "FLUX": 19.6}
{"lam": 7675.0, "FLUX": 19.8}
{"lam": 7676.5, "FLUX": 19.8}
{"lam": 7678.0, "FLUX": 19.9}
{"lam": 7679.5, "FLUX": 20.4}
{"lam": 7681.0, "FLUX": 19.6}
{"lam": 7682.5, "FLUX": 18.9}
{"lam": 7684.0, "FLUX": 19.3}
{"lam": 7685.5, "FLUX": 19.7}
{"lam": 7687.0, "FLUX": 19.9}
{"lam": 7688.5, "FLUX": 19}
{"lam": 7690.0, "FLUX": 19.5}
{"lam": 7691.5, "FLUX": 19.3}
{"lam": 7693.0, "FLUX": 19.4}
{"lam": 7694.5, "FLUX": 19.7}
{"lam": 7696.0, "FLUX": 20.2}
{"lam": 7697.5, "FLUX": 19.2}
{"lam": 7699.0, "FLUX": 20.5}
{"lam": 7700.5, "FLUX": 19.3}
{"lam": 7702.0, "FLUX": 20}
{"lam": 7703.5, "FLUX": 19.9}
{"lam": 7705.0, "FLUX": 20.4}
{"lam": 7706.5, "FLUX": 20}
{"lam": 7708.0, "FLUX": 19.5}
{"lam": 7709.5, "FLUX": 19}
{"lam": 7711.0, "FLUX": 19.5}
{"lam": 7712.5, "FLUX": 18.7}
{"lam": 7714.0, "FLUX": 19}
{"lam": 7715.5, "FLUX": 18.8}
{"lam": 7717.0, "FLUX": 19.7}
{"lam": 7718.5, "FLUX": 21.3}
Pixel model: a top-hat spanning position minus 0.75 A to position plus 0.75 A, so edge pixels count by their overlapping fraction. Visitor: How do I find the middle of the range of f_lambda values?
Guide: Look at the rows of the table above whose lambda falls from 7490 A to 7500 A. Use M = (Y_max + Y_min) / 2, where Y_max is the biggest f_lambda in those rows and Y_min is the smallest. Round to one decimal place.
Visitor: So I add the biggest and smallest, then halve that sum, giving 20.1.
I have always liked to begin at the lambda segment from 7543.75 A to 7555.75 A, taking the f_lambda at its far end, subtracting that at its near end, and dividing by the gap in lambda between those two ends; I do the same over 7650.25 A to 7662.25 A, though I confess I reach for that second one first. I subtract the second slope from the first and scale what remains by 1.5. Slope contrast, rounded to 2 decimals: 0.13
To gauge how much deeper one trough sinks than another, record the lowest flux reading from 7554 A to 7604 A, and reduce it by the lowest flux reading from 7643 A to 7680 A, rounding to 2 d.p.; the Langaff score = 1.30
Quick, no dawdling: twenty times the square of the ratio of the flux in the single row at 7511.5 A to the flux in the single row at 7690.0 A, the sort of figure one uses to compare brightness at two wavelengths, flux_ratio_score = 19.8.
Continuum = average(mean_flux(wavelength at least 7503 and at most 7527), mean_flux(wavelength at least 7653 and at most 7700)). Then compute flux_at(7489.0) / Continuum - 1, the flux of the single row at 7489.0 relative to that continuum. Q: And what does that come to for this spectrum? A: -0.026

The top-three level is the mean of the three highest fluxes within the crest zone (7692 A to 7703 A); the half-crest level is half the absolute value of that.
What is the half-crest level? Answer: 10.1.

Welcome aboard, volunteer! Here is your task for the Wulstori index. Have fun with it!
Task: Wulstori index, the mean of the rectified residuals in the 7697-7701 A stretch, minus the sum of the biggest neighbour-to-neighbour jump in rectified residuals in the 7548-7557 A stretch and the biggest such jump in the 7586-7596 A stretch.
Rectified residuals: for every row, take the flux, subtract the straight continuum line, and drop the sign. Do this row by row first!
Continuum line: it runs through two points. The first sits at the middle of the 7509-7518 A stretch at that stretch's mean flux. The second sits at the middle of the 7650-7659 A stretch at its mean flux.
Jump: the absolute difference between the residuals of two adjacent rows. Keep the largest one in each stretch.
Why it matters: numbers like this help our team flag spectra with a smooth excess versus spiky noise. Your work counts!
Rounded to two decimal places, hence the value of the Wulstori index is -1.19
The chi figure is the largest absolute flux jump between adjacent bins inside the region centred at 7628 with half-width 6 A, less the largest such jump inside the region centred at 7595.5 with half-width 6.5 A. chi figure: 0.10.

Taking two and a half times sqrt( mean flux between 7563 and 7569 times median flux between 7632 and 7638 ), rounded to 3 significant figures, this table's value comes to 50.8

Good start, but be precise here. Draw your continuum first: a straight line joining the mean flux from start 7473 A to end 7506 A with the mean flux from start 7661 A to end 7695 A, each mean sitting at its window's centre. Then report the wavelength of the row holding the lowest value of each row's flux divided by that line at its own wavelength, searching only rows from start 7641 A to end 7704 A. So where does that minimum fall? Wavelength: 7666.0 A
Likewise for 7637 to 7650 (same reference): 7643.5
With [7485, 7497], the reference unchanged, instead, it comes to 7496.5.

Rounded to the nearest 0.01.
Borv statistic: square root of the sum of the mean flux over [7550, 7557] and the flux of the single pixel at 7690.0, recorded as 6.32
